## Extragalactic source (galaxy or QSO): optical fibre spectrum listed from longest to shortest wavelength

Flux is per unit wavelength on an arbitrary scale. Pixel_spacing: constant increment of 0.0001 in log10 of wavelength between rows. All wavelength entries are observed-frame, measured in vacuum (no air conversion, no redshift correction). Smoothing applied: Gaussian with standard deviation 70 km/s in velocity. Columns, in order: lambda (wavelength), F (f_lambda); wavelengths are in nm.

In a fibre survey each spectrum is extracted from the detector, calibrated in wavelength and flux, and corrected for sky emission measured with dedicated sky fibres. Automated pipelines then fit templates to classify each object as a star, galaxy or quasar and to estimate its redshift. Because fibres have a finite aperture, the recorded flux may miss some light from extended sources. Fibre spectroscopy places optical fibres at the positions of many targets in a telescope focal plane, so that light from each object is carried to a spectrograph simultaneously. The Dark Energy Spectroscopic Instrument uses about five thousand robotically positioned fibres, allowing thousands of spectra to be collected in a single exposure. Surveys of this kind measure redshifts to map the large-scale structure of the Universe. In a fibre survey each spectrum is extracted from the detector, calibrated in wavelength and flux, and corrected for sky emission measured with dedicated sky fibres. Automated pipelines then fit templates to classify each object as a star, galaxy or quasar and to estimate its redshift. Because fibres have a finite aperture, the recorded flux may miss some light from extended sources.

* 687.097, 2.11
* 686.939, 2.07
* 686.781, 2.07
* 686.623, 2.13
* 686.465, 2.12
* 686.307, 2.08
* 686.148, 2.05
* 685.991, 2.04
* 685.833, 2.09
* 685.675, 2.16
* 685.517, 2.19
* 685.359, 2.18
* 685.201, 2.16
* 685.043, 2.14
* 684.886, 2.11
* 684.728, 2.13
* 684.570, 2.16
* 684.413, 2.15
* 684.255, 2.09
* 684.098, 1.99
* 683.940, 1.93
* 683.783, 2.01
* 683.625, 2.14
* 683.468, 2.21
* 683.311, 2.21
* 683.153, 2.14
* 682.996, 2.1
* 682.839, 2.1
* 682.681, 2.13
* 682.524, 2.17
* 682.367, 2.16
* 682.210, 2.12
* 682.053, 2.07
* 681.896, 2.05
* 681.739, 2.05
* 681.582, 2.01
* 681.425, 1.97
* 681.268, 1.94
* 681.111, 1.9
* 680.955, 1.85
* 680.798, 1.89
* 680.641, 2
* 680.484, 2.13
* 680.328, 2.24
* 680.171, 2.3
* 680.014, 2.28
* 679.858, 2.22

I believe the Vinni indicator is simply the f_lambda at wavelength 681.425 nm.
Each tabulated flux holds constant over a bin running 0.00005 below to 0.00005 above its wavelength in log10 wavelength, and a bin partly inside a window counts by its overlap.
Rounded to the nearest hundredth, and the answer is 1.97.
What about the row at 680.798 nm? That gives 1.89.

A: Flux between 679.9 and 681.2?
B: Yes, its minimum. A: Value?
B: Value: 1.85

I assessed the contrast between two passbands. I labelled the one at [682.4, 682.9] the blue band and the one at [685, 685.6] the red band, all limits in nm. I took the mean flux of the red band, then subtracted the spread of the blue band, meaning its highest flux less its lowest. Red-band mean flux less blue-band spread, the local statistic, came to 2.10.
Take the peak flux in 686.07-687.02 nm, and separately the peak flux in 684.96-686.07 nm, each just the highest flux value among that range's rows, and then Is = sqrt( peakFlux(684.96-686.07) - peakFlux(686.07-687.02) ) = 0.24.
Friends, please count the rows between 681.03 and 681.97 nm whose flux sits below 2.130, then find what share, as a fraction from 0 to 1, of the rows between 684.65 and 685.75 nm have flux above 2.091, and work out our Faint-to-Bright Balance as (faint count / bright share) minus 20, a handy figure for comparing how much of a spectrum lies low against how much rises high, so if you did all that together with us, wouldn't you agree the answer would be -14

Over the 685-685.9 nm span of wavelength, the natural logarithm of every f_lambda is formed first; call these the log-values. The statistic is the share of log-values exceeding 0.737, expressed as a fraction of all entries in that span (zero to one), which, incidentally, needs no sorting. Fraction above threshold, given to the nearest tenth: 1.0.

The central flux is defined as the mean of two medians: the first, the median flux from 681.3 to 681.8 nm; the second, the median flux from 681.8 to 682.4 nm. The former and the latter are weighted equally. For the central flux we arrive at 2.05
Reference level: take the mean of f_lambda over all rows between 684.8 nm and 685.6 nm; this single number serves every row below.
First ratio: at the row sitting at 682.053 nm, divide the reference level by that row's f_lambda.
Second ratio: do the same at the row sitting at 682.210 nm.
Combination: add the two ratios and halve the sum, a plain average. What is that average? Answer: 1.03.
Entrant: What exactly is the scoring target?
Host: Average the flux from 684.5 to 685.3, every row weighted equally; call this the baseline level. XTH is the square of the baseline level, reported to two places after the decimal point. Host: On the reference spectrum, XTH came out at 4.58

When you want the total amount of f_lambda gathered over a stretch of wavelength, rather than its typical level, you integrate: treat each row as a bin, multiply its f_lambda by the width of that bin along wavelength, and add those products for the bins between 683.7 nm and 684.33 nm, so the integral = 1.26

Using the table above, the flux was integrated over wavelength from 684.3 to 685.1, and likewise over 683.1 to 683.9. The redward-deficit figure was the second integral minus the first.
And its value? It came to 0.00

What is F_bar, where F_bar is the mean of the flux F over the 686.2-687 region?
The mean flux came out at 2.09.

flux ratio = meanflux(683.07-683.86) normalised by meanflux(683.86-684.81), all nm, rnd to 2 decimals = 1.03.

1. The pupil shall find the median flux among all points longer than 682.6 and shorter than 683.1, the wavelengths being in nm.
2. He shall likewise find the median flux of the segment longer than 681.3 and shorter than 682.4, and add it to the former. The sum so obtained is 4.15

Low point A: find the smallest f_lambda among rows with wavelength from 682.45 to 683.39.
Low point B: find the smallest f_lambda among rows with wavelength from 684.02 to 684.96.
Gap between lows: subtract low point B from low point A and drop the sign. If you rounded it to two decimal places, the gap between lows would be 0.11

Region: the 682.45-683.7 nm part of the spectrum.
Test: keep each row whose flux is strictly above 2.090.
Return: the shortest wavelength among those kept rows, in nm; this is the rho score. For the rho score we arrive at 682.524 nm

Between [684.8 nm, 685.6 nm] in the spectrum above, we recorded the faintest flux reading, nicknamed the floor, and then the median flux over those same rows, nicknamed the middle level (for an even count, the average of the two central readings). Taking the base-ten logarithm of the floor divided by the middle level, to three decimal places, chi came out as -0.010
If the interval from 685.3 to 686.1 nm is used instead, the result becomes -0.025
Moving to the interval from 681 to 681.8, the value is -0.016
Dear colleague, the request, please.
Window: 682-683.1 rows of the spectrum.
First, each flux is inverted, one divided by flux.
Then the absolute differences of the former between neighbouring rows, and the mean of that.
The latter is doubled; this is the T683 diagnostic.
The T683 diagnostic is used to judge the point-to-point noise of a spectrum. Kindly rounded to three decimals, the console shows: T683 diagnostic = 0.013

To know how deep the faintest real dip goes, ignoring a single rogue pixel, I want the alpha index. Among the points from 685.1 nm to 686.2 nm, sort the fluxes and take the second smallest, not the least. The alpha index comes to 2.05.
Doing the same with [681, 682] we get 1.94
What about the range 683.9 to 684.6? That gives 1.99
